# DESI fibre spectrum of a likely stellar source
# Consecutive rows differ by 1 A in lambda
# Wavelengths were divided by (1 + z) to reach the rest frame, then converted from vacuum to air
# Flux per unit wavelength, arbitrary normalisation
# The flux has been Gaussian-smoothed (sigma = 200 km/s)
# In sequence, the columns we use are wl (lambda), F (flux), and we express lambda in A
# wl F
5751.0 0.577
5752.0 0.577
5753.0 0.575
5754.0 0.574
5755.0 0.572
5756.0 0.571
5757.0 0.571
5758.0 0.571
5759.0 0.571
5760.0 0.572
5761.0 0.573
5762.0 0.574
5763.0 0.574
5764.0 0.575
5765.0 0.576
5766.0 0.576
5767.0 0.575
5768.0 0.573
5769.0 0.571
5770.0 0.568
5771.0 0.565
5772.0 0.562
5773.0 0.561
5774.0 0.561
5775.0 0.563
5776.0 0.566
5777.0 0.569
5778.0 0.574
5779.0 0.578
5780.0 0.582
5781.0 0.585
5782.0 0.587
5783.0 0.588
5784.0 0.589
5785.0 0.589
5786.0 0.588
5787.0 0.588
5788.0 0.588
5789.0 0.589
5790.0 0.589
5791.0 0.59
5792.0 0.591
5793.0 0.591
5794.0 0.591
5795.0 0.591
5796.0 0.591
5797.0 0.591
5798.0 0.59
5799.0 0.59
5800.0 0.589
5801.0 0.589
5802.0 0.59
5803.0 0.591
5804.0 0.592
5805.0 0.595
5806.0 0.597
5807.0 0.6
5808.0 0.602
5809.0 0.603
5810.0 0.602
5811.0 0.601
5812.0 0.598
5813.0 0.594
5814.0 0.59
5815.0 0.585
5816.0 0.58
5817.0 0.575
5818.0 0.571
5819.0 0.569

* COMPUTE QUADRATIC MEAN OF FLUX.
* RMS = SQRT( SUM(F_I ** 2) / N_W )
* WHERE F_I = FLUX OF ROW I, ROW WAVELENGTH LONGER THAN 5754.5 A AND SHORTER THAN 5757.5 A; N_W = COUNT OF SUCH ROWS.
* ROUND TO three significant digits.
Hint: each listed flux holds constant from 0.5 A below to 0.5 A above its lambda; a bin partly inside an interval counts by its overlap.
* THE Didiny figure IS 0.571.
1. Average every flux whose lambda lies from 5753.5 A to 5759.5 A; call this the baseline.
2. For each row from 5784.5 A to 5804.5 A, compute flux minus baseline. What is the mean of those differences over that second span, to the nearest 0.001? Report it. 0.018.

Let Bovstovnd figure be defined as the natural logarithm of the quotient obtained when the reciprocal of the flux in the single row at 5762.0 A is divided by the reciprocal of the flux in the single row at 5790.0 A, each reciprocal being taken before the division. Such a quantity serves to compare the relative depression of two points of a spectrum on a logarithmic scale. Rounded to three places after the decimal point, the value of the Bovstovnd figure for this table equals 0.026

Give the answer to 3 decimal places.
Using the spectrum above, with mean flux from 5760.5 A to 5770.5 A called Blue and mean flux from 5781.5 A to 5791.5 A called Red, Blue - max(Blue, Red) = -0.015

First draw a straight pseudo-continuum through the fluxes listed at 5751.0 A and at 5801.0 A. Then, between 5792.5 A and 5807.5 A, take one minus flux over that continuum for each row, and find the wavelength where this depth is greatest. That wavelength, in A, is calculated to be 5801.0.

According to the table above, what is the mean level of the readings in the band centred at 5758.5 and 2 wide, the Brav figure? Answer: 0.571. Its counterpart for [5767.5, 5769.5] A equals 0.572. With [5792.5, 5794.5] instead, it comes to 0.591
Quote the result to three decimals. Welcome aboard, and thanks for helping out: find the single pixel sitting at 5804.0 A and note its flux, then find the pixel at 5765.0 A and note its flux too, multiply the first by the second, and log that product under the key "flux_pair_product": 0.341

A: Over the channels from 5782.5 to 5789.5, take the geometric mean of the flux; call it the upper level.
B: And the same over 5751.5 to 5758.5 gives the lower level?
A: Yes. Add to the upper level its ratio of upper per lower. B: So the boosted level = 1.62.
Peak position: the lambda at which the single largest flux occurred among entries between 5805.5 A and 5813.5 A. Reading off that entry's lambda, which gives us 5809.0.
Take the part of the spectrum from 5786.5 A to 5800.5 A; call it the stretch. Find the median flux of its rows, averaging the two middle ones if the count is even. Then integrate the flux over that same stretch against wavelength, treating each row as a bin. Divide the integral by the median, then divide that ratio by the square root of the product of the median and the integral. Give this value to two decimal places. 6.34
